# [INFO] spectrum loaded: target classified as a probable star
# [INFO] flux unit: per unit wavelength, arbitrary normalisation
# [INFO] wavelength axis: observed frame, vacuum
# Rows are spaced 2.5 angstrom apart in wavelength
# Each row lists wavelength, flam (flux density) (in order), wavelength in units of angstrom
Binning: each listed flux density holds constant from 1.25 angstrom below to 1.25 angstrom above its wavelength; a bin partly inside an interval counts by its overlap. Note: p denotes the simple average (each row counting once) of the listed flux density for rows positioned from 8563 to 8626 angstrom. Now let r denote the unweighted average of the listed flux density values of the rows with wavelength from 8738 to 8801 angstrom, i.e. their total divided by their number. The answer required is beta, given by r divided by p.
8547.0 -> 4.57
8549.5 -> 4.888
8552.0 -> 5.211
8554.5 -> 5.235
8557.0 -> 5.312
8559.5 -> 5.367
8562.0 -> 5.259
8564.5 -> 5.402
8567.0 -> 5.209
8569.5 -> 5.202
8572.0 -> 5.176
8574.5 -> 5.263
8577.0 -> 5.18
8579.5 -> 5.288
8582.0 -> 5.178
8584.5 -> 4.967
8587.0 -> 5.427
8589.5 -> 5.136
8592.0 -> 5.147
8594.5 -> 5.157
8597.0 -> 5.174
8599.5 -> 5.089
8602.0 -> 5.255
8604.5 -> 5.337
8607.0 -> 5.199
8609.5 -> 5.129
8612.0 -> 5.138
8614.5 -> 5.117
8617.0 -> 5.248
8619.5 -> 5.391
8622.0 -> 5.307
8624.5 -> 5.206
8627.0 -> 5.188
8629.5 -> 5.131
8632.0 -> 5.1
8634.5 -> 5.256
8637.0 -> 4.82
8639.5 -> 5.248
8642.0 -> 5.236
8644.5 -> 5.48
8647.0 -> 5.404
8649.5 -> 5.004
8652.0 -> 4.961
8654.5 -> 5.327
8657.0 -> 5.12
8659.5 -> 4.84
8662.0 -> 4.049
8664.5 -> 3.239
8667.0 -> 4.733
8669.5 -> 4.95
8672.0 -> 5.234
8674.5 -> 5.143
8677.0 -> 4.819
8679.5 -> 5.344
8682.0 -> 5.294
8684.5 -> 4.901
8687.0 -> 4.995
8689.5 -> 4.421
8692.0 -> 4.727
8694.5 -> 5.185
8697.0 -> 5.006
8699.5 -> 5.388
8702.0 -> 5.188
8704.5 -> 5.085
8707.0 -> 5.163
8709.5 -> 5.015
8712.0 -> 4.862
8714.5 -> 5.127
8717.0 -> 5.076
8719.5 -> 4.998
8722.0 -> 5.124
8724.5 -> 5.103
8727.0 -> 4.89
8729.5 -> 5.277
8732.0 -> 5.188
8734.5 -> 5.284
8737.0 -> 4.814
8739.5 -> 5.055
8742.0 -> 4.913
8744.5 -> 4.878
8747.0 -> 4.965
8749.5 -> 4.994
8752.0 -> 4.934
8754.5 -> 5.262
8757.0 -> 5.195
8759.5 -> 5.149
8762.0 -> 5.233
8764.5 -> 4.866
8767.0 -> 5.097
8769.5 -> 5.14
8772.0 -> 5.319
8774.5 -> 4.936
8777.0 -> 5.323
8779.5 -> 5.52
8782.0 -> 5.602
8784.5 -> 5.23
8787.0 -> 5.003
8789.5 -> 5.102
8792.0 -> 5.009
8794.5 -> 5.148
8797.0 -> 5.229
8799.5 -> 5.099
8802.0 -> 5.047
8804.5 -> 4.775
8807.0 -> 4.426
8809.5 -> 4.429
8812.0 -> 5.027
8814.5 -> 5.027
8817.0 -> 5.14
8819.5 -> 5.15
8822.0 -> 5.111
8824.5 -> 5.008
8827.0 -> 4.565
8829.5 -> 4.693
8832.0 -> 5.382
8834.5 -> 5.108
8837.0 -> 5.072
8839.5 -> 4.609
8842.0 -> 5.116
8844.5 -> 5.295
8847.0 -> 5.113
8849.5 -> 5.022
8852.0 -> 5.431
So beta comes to 0.98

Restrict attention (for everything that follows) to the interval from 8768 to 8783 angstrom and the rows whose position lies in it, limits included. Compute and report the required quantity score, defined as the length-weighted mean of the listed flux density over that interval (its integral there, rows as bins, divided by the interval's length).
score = 5.30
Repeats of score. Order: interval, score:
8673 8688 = 5.09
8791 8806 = 5.04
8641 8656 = 5.23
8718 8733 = 5.09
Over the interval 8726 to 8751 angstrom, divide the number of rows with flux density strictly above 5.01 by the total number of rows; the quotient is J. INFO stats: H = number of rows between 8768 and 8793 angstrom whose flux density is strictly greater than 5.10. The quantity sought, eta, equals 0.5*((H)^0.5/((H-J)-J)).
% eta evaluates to 0.21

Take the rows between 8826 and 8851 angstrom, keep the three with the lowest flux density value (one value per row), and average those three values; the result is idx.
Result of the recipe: 4.62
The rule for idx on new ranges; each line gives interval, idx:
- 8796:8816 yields 4.54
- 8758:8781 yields 4.97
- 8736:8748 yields 4.87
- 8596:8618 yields 5.11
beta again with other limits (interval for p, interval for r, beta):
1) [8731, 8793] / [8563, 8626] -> 1.02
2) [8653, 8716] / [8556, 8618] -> 1.06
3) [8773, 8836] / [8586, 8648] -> 1.03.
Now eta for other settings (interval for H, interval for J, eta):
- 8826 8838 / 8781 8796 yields 1.06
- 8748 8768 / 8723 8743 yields 0.36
